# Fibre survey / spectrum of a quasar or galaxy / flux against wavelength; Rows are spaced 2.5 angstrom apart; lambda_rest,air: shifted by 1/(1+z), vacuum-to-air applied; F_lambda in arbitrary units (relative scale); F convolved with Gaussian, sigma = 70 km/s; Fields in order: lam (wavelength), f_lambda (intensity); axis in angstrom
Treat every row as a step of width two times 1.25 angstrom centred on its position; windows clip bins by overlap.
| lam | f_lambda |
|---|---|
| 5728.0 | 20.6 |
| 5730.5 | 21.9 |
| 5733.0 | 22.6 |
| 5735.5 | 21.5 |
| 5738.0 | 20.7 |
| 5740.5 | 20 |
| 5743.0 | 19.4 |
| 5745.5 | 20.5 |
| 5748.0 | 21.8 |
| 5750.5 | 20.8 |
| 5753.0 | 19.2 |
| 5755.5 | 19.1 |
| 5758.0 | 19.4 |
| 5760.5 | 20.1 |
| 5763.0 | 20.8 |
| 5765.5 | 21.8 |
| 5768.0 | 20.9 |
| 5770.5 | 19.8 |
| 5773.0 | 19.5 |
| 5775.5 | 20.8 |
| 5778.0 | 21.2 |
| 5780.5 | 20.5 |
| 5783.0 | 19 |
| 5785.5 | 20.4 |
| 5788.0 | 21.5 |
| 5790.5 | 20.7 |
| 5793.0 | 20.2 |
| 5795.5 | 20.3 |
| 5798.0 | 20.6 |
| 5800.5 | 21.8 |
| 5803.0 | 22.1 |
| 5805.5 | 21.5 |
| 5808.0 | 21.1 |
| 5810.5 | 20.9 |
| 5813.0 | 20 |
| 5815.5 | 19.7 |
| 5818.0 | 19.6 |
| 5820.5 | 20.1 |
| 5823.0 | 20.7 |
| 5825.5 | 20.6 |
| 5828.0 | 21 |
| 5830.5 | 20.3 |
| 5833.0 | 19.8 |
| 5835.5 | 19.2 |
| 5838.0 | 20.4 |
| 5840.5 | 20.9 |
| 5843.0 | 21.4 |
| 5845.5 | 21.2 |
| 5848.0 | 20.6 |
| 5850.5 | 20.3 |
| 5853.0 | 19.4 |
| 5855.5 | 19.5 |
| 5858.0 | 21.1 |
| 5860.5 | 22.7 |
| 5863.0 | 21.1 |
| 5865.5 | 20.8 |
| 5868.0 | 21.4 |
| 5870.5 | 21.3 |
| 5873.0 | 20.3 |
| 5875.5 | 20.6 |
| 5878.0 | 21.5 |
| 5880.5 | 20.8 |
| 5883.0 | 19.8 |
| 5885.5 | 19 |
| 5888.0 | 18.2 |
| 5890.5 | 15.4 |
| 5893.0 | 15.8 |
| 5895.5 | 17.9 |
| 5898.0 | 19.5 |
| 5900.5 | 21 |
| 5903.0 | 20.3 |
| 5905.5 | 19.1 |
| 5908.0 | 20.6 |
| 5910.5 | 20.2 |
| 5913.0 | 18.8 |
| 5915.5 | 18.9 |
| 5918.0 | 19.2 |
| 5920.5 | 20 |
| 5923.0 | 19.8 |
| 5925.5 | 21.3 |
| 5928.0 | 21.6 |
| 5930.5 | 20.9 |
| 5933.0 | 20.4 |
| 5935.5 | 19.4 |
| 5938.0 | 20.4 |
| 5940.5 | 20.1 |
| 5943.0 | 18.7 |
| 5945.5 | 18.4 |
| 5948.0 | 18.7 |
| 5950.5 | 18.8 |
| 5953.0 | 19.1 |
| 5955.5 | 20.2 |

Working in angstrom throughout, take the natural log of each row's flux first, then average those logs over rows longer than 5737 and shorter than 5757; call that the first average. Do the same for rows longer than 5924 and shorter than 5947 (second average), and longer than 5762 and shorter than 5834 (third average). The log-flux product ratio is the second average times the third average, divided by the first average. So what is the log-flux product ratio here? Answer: 3.02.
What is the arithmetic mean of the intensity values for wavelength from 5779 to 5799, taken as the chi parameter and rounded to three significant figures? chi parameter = 20.4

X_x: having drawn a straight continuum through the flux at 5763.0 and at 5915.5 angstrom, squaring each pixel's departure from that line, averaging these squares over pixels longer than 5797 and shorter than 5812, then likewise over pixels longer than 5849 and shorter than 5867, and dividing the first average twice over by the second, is 0.25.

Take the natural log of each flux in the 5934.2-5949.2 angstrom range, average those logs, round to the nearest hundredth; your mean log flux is 2.96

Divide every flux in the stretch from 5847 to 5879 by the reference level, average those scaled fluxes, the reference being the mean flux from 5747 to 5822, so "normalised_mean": 1.02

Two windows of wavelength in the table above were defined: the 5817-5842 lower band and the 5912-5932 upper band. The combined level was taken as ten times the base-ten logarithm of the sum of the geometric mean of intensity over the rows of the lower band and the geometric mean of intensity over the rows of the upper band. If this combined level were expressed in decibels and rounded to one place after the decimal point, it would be 16.1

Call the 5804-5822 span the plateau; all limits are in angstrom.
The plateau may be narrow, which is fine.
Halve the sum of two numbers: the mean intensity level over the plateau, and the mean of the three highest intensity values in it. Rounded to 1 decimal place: 20.8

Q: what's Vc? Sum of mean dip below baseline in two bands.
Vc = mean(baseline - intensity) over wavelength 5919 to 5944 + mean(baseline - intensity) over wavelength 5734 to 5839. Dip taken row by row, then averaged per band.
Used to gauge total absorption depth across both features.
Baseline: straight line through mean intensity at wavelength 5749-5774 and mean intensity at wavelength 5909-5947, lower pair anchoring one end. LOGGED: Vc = -0.75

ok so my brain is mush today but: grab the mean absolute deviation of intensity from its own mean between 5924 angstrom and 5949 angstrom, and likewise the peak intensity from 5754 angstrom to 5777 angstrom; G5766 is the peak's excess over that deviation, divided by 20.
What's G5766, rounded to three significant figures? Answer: 1.04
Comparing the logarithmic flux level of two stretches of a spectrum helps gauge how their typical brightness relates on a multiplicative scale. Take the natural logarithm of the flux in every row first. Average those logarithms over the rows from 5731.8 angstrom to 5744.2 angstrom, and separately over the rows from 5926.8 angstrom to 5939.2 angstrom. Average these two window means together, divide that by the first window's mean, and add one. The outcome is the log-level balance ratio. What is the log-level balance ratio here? 2.00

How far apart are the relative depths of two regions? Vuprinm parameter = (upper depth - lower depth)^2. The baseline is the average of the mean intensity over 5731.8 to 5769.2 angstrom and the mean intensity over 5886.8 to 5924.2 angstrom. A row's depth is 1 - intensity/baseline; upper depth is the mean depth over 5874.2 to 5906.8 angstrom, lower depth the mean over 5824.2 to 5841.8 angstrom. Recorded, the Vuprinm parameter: 0.0035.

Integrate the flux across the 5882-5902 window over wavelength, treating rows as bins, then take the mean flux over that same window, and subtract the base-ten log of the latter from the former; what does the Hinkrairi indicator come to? 365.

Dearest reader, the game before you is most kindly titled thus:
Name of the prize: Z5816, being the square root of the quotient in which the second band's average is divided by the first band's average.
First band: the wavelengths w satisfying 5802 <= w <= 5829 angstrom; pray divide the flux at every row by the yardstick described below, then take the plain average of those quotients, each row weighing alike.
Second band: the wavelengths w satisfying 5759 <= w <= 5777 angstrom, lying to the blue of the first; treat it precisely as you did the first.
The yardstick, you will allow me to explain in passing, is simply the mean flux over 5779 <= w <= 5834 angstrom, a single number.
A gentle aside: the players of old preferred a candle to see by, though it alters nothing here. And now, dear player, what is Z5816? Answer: 1.00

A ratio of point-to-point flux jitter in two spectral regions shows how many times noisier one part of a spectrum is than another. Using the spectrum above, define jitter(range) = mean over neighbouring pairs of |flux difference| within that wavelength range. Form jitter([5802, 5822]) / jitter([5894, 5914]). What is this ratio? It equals 0.36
